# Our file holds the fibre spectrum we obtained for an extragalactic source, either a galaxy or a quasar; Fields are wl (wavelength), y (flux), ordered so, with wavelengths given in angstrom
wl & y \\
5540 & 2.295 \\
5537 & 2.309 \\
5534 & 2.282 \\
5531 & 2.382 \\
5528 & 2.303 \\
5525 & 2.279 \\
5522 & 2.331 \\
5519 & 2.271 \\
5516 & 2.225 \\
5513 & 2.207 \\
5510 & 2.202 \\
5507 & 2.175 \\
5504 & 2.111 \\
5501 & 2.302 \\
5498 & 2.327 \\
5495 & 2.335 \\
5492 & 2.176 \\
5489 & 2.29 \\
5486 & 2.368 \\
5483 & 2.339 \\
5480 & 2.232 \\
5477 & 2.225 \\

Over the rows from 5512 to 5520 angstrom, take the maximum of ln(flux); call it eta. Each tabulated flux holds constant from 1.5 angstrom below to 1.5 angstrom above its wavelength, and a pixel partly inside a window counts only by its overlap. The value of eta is 0.82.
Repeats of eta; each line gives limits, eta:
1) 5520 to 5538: 0.87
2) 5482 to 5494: 0.86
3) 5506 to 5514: 0.79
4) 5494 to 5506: 0.85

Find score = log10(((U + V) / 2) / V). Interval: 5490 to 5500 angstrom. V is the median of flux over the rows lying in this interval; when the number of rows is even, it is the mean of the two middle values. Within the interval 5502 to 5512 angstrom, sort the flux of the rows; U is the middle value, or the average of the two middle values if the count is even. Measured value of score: -0.0144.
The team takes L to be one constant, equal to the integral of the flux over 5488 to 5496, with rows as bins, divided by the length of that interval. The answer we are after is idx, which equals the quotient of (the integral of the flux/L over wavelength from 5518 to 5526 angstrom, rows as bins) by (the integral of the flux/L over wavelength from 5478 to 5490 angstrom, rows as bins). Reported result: 0.7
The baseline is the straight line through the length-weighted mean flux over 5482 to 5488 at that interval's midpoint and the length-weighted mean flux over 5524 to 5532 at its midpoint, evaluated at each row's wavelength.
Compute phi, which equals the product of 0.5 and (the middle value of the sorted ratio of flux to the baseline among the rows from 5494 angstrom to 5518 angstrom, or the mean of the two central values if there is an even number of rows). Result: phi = 0.476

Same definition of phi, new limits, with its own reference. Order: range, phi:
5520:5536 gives 0.496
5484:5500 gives 0.497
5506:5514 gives 0.472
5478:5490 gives 0.493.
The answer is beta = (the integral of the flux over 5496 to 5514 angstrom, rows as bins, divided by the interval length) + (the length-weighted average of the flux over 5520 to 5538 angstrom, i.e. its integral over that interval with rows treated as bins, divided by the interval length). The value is 4.54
